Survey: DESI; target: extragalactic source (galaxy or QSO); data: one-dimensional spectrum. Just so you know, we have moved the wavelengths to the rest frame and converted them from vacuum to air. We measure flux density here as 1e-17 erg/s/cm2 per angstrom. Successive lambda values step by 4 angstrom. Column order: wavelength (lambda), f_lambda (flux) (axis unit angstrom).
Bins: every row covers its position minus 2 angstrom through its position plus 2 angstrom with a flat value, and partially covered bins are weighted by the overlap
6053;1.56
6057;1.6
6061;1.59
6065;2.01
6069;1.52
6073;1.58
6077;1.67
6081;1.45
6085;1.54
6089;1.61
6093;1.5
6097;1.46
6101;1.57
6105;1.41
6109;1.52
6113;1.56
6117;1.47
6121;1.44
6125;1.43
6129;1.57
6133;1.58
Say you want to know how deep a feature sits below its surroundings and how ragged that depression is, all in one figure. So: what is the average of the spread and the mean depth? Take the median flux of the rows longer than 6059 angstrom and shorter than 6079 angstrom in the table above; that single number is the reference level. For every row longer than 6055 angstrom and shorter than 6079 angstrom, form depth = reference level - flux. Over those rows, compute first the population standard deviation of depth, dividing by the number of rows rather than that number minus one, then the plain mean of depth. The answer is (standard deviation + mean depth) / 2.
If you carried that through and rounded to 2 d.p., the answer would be 0.05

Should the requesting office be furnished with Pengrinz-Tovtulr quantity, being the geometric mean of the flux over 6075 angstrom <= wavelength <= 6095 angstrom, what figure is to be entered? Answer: 1.55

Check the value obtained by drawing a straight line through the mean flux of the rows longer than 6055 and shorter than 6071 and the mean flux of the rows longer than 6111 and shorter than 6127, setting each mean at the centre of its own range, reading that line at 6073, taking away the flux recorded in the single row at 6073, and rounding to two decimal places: 0.06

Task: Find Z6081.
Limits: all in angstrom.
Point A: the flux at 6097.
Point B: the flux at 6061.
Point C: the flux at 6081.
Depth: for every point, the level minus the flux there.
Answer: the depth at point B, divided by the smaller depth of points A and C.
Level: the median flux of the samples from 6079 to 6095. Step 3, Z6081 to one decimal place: -1.2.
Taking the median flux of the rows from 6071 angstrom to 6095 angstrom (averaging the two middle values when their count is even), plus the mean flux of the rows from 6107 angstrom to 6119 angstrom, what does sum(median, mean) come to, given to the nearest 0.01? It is 3.08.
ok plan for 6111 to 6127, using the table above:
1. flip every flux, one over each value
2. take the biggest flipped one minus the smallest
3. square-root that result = 0.241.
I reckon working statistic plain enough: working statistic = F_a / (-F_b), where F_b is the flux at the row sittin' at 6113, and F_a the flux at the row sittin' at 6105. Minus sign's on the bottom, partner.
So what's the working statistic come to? -0.90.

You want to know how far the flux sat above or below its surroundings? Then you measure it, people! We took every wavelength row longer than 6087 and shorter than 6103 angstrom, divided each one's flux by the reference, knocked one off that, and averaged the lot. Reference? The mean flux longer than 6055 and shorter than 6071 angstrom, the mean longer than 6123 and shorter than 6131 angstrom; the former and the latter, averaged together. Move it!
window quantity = -0.03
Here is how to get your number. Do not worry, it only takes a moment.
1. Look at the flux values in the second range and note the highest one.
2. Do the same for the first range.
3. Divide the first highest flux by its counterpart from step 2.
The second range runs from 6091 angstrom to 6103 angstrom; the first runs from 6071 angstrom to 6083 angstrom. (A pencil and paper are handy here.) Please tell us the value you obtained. 0.940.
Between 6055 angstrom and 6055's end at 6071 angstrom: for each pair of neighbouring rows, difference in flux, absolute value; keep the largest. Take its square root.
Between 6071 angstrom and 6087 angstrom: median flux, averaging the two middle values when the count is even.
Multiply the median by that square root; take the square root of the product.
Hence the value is 1.04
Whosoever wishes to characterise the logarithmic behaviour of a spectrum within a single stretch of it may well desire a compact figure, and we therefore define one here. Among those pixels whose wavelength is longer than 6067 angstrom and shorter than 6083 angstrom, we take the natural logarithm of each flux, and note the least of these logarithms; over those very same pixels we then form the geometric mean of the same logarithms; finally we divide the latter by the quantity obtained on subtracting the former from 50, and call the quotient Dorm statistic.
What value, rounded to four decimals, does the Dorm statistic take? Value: 0.0088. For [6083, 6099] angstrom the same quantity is 0.0085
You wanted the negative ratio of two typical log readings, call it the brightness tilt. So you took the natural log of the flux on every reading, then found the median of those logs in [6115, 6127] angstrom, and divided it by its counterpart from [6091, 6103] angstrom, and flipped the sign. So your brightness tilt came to -0.90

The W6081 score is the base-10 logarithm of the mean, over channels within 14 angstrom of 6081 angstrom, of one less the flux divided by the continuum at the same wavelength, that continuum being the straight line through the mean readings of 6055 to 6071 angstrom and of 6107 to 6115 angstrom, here -1.34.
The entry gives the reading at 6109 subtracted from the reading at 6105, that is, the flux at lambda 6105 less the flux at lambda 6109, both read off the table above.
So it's -0.11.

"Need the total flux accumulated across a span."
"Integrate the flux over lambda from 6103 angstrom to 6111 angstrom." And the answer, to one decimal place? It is 11.7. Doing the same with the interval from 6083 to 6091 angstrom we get 12.6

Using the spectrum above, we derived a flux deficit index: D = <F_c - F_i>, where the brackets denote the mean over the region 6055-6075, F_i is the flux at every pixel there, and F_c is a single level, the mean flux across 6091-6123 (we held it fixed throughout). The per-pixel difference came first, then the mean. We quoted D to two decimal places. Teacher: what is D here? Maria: -0.17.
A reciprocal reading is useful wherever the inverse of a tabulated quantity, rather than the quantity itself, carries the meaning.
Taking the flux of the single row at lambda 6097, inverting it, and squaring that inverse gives 0.469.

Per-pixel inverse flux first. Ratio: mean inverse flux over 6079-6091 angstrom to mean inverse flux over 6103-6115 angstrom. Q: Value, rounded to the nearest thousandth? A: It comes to 0.976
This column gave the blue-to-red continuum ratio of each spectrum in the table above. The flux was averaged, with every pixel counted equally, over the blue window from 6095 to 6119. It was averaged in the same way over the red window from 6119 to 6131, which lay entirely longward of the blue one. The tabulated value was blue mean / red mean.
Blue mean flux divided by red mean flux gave 1.01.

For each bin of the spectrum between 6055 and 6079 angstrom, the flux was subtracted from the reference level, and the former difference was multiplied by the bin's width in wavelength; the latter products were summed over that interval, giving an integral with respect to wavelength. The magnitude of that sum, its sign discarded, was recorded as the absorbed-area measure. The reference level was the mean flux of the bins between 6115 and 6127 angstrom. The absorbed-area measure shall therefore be 5.2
